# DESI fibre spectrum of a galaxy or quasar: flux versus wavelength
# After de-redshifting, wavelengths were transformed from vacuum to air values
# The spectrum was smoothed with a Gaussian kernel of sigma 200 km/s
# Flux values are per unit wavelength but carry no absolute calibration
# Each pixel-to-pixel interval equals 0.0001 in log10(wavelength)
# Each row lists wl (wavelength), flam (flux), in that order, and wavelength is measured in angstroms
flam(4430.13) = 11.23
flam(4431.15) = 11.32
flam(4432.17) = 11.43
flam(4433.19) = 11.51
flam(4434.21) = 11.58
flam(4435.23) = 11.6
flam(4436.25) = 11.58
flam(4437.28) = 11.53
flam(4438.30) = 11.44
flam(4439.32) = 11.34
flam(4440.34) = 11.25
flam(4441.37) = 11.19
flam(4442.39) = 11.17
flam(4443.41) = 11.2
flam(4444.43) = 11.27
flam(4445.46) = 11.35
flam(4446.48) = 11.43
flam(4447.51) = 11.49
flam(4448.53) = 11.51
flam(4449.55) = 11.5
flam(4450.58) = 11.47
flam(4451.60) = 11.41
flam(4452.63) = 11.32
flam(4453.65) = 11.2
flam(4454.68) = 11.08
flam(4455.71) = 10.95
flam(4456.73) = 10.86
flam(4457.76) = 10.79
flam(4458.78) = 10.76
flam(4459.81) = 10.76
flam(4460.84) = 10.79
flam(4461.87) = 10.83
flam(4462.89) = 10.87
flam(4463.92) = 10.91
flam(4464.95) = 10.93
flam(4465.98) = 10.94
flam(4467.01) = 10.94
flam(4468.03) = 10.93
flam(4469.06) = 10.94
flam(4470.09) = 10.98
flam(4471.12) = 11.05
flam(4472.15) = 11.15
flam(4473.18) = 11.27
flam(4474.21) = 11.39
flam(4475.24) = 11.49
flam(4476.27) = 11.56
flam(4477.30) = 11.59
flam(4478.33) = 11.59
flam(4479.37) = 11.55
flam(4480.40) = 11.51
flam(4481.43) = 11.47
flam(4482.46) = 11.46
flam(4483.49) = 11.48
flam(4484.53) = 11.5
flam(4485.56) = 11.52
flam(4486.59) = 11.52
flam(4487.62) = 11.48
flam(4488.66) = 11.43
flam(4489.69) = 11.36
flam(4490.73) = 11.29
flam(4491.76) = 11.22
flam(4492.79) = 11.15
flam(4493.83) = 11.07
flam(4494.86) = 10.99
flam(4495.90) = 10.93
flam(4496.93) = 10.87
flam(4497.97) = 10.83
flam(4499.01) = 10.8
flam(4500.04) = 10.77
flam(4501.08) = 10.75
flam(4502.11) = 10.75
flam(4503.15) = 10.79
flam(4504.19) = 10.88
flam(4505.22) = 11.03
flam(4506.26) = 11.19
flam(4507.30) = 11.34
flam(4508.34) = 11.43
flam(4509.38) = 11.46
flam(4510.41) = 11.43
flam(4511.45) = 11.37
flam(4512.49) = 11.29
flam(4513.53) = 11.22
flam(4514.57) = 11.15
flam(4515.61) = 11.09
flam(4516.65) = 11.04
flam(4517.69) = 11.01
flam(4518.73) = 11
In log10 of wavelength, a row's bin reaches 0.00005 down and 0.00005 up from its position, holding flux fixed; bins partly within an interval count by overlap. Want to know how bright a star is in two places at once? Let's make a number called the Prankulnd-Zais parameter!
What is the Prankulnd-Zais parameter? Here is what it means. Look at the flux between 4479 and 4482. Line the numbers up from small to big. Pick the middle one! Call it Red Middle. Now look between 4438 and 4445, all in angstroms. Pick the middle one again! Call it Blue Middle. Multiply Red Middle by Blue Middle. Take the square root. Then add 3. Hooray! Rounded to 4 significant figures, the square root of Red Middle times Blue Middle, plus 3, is 14.38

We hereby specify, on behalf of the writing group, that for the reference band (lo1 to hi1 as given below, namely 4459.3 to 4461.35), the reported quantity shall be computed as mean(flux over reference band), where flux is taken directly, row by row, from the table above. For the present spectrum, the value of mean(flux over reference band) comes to 10.8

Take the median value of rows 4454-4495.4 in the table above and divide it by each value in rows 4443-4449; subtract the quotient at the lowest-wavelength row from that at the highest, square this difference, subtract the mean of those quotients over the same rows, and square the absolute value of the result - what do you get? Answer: 0.96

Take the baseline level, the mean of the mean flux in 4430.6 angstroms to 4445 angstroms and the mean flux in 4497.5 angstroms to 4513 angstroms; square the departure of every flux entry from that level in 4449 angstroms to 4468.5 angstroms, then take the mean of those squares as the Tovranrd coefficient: 0.104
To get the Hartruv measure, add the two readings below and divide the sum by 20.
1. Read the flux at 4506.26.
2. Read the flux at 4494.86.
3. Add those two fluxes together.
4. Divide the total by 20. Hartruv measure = 1.11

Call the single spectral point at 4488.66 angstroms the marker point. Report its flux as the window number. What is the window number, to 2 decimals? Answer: 11.43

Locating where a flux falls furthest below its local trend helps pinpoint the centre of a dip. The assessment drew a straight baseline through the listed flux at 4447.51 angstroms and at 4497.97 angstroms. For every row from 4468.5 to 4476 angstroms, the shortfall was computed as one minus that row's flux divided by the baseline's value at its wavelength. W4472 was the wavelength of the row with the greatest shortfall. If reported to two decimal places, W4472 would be 4469.06 angstroms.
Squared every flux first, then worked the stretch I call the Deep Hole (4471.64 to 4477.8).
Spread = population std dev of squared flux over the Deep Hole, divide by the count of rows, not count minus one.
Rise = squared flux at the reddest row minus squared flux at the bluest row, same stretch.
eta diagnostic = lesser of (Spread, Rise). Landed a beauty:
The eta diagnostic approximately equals 3.6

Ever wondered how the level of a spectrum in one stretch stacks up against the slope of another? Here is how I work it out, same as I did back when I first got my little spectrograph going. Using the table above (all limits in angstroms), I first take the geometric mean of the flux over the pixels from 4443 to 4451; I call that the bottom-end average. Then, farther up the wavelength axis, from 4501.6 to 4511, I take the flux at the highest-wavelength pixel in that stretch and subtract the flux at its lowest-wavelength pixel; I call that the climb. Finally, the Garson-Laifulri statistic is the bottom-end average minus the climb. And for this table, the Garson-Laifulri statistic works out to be 10.7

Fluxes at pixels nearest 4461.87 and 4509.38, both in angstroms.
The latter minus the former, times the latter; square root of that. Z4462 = 2.7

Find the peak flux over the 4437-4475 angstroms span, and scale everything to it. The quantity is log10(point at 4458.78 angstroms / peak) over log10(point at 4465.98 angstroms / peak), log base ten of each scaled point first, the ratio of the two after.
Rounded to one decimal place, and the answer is 1.3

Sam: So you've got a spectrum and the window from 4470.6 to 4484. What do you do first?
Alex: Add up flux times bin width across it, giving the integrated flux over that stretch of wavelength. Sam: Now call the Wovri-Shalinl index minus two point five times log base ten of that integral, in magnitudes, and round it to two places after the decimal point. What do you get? -5.46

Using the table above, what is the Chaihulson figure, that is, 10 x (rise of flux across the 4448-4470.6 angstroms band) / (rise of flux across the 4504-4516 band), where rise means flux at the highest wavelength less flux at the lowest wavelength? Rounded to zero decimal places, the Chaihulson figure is -25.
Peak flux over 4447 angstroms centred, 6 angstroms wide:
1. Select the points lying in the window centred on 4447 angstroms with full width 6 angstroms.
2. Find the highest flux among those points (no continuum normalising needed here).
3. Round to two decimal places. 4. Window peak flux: 11.51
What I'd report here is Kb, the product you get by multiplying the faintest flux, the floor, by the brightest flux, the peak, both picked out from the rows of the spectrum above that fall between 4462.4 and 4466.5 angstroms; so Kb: 119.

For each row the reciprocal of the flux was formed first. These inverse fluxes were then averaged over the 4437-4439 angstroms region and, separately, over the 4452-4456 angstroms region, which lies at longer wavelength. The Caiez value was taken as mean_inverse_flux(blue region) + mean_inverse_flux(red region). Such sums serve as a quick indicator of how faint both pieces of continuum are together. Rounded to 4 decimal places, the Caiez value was 0.1769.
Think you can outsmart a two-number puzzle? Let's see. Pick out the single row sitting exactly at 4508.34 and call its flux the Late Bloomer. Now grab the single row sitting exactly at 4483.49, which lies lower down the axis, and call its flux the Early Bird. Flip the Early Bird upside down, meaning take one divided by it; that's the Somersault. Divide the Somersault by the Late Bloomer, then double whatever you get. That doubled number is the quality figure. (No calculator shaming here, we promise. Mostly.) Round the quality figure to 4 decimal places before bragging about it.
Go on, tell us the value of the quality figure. 0.0152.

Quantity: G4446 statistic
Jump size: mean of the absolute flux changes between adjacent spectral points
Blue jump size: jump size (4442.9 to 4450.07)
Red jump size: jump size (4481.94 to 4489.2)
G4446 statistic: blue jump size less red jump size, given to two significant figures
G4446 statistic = 0.028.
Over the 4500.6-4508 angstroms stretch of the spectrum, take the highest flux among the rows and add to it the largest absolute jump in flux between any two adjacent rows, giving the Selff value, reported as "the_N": 11.5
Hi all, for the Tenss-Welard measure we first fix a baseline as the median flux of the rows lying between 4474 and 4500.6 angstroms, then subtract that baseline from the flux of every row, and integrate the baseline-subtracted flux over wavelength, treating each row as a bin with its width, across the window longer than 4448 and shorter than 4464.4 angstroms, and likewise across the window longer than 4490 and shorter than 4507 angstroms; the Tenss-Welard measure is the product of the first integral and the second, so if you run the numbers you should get 51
